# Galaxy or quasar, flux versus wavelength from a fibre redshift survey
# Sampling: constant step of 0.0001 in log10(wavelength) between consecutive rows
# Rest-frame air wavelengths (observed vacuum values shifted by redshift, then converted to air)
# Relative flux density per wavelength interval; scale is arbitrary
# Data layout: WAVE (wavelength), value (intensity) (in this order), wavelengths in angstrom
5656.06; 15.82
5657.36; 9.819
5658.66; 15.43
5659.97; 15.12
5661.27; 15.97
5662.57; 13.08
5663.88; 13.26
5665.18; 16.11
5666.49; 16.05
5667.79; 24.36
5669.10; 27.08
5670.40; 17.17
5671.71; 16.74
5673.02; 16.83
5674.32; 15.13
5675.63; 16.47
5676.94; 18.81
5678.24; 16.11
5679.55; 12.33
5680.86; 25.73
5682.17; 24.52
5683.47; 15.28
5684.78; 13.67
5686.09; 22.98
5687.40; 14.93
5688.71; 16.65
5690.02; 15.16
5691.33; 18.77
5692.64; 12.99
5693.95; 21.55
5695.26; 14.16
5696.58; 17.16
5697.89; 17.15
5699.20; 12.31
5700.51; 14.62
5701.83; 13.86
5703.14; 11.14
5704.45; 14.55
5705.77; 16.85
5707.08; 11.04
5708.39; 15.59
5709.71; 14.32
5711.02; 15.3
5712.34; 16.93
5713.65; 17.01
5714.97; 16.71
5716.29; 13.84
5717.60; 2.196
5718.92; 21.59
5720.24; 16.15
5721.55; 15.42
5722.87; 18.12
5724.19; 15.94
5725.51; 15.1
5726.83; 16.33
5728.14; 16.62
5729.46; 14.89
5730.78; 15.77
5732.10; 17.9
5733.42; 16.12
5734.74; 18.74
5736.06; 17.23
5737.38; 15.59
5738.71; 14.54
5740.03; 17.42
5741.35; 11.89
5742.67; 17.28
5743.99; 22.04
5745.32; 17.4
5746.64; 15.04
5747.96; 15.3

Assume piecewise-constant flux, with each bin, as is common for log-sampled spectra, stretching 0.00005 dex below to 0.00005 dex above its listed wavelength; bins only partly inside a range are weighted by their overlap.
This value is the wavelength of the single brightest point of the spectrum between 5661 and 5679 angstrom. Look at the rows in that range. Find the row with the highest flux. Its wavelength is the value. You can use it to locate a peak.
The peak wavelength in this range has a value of 5669.10 angstrom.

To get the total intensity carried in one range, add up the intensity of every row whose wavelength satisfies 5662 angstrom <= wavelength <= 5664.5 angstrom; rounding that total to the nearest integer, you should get 26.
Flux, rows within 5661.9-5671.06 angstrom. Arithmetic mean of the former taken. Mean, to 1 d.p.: 18.2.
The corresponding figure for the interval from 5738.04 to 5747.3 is 16.5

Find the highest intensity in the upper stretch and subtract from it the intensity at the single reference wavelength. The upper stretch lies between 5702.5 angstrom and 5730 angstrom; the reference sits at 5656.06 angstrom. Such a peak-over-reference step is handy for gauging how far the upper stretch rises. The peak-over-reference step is 5.8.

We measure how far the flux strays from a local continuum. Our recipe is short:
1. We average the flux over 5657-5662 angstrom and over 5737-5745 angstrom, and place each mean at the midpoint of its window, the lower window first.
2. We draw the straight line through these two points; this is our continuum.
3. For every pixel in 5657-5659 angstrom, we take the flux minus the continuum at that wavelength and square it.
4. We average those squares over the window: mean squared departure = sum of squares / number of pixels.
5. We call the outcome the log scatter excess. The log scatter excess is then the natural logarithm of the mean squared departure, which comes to 2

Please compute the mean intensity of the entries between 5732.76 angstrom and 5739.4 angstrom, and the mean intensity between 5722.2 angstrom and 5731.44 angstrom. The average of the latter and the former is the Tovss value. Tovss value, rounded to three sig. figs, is 16.3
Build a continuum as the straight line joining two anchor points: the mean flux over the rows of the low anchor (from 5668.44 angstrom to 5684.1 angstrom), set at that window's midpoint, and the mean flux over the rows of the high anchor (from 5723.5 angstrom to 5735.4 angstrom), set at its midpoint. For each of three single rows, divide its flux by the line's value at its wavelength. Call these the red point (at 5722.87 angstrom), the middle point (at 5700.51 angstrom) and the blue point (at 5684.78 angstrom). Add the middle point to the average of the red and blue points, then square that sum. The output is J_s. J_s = 3.1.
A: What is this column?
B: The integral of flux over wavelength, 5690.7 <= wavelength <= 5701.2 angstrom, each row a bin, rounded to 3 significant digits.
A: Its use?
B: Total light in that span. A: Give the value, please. 169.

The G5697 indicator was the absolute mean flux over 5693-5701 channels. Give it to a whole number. 16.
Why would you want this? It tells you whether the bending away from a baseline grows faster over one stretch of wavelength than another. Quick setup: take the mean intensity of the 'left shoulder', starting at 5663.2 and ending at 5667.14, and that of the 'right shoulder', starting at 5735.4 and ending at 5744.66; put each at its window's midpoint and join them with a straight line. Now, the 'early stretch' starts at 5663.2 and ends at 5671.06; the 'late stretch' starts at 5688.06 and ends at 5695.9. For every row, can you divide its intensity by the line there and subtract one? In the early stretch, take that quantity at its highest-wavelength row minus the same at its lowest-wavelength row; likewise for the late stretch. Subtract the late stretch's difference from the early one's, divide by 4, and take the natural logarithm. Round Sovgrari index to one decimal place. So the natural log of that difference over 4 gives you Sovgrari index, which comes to -2.3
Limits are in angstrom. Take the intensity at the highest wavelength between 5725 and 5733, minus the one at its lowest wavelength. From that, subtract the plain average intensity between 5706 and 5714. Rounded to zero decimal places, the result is -12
